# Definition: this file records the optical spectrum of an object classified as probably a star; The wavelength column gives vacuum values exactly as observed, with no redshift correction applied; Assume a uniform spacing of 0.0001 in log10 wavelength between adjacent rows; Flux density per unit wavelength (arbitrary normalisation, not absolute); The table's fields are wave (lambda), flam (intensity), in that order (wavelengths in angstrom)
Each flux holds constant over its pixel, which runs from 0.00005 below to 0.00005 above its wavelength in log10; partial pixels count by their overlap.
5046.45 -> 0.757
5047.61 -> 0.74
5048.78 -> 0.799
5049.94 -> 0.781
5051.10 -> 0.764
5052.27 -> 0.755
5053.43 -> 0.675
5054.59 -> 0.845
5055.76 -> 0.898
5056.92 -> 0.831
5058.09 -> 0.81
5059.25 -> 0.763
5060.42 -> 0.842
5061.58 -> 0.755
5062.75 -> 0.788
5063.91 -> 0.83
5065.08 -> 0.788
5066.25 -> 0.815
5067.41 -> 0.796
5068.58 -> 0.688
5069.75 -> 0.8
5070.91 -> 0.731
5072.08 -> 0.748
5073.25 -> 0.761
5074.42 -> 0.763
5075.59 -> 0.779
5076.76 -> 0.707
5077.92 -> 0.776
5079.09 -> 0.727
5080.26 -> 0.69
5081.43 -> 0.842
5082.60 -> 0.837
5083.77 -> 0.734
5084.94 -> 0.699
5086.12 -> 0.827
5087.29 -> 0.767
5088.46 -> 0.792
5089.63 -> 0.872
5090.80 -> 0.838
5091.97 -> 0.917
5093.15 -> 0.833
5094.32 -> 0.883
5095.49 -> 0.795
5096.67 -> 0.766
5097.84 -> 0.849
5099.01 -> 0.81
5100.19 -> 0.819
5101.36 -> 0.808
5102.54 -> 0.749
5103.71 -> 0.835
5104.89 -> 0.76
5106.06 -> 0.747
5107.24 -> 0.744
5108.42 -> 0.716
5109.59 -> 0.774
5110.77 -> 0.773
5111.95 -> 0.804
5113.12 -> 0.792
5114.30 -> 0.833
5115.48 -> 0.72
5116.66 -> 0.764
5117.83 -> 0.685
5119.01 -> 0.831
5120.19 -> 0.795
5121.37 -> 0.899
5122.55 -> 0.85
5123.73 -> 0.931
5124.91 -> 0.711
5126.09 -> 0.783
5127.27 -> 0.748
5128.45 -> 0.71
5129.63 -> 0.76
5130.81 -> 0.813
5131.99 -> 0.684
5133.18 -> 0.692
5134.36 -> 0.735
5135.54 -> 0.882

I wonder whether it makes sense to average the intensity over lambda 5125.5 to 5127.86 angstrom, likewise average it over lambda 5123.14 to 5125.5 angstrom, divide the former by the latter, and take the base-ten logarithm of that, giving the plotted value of -0.030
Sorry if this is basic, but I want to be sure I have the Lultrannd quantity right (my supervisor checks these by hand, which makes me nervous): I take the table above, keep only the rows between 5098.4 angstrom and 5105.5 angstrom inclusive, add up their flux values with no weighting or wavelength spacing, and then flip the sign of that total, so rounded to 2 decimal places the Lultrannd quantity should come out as -4.78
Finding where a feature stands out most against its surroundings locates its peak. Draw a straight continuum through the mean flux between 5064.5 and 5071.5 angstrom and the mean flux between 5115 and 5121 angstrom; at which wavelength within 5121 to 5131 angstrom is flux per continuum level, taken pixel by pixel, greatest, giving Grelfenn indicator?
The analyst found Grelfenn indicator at 5123.73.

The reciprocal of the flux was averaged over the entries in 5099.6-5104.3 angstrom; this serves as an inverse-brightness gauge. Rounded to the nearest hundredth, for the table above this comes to 1.25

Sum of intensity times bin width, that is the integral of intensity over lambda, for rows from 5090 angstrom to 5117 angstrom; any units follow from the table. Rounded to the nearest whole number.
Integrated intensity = 22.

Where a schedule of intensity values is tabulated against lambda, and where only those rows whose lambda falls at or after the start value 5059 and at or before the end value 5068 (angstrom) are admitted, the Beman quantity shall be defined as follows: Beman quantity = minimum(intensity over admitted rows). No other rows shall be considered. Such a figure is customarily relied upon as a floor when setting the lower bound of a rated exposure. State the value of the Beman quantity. 0.755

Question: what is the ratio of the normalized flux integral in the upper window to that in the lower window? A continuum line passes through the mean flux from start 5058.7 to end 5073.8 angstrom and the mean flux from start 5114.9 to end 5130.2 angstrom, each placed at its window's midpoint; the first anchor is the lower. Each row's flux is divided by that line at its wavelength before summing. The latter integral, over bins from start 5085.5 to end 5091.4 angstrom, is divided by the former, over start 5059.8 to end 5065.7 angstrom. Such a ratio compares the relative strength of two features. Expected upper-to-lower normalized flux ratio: 1.02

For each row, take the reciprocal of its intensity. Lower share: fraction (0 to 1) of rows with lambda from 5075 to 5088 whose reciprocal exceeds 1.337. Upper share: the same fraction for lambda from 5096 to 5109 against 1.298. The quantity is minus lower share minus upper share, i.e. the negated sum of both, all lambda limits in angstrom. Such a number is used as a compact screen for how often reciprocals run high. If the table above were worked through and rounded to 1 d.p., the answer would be -1.0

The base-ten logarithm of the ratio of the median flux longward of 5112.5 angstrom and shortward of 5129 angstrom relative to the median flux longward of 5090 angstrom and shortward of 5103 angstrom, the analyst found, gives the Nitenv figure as -0.017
